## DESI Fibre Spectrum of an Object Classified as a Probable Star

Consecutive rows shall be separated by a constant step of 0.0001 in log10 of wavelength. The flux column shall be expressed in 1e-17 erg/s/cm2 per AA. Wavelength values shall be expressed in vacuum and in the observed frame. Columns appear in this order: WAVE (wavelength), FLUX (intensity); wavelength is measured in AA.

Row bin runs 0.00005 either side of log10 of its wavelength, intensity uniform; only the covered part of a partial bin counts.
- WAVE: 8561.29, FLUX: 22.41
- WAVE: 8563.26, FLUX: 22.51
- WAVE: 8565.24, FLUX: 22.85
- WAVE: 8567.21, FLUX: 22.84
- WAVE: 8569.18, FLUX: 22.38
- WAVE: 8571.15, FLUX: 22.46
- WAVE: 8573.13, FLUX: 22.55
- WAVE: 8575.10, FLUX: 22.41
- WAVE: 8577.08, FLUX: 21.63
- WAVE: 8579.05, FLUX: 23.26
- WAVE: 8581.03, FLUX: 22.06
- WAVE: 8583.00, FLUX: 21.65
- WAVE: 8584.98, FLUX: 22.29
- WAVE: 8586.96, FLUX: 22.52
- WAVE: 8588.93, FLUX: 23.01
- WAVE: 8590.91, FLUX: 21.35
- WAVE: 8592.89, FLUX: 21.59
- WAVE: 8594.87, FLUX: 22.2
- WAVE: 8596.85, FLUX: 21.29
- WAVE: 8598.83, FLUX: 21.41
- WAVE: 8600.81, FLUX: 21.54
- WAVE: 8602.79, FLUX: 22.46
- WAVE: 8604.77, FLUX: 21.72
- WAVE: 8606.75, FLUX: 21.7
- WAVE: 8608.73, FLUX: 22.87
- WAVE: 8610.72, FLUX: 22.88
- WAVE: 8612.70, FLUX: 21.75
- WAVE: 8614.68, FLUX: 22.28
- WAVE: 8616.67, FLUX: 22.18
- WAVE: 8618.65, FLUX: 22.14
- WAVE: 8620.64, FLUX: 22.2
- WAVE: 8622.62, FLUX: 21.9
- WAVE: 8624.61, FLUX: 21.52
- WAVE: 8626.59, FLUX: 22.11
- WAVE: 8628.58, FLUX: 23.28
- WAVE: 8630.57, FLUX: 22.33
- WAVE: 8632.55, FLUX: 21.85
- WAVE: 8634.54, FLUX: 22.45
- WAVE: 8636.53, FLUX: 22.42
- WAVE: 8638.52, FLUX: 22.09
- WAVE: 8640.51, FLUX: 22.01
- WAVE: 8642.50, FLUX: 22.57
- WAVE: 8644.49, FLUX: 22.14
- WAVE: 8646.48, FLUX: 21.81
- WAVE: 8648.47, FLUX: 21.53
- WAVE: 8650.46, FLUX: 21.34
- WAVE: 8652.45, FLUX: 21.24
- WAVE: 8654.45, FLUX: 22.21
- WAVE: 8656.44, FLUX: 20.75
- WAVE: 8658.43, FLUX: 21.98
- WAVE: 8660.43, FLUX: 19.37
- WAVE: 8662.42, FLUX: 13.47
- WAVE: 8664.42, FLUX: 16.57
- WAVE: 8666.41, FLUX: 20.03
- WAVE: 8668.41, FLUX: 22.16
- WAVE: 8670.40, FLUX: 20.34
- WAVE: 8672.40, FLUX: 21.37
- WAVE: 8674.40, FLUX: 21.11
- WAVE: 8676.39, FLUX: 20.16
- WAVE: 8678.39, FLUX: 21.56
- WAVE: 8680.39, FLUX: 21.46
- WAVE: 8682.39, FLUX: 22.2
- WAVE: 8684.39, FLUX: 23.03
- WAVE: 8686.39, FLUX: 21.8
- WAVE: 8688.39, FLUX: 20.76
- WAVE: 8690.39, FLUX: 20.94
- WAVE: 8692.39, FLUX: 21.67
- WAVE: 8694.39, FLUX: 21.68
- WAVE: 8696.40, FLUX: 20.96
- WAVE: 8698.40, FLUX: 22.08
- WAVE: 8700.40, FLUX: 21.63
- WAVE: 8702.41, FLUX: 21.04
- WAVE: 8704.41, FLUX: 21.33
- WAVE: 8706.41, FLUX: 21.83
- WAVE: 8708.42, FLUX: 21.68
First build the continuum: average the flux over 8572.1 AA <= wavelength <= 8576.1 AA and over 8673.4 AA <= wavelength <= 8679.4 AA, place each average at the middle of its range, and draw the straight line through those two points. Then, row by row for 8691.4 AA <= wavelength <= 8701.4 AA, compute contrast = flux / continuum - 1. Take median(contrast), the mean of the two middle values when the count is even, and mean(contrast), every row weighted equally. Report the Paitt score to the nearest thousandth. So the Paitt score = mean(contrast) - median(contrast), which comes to -0.002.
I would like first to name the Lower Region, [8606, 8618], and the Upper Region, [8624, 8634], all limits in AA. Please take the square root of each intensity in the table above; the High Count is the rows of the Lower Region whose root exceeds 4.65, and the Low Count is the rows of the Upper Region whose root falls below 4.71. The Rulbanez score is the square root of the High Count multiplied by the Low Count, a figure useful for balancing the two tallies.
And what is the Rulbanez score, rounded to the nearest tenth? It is 4.2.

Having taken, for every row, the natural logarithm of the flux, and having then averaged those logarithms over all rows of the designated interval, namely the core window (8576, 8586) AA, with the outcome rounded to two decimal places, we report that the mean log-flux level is 3.10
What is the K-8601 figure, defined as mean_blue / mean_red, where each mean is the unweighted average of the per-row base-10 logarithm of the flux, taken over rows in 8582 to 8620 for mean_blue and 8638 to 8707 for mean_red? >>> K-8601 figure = 1.02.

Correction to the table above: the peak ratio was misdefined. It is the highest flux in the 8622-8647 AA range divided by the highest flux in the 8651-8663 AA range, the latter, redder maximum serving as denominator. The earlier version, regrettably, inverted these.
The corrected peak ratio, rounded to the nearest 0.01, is 1.05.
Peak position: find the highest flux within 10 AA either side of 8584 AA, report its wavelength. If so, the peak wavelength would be 8579.05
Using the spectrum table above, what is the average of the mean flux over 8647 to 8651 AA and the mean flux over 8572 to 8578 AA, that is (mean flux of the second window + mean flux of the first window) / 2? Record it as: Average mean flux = 21.8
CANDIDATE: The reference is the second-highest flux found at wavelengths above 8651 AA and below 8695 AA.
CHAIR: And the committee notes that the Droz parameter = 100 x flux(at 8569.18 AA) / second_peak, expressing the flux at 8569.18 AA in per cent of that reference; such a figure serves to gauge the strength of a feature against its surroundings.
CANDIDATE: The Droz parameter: 101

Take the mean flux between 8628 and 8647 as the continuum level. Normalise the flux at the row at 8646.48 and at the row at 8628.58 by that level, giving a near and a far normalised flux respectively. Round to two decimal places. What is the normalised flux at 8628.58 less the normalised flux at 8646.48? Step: 0.07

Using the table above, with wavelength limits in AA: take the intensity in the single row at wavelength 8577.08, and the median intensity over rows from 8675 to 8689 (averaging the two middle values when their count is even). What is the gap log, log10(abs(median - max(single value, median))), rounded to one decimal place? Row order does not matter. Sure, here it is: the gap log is -1.2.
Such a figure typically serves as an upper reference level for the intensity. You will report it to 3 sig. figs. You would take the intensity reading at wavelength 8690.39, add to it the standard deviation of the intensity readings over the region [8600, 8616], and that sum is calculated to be 21.5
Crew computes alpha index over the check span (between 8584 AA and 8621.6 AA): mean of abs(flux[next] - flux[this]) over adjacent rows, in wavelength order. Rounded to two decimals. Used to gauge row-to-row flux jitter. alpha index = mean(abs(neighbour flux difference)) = 0.51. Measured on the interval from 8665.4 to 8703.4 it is 0.85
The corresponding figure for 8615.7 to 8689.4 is 1.03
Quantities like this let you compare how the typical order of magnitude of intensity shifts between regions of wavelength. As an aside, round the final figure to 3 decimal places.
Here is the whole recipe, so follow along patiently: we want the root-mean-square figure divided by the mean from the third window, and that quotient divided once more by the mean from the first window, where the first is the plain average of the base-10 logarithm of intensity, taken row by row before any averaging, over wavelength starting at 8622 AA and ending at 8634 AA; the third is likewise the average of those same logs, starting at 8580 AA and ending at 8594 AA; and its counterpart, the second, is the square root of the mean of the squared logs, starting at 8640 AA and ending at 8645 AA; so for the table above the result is 0.745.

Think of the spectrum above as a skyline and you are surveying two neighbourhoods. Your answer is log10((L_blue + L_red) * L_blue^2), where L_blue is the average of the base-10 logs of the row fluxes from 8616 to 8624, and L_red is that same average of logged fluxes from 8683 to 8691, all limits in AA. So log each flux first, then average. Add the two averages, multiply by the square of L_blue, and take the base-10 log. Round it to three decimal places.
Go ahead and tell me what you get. 0.685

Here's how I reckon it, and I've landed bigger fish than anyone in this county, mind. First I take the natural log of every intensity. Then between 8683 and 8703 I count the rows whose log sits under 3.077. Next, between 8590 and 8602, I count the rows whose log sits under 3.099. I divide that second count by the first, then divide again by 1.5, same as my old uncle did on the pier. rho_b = 0.48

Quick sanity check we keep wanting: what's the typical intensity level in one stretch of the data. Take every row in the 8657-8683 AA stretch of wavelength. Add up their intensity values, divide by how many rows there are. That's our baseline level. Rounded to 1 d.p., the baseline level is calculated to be 20.1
